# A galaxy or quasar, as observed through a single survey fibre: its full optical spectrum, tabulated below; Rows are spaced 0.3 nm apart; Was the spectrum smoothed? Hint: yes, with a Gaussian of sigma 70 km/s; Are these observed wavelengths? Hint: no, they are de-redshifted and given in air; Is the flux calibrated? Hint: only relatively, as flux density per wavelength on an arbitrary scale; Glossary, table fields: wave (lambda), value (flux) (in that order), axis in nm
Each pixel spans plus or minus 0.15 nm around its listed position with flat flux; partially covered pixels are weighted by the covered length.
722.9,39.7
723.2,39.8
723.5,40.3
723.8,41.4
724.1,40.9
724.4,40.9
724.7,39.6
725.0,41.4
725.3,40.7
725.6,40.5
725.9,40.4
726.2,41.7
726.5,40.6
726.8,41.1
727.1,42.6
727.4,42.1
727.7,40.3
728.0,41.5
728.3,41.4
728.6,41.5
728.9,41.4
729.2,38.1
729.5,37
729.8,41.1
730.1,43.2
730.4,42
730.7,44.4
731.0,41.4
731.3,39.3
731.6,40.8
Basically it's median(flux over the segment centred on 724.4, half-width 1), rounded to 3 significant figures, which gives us 40.9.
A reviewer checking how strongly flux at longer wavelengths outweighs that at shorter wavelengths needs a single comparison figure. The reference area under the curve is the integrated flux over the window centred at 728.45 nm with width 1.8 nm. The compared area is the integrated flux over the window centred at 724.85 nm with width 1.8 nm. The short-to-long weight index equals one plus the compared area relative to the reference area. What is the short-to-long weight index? 2.00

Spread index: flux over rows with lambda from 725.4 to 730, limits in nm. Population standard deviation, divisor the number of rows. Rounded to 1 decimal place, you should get 1.4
